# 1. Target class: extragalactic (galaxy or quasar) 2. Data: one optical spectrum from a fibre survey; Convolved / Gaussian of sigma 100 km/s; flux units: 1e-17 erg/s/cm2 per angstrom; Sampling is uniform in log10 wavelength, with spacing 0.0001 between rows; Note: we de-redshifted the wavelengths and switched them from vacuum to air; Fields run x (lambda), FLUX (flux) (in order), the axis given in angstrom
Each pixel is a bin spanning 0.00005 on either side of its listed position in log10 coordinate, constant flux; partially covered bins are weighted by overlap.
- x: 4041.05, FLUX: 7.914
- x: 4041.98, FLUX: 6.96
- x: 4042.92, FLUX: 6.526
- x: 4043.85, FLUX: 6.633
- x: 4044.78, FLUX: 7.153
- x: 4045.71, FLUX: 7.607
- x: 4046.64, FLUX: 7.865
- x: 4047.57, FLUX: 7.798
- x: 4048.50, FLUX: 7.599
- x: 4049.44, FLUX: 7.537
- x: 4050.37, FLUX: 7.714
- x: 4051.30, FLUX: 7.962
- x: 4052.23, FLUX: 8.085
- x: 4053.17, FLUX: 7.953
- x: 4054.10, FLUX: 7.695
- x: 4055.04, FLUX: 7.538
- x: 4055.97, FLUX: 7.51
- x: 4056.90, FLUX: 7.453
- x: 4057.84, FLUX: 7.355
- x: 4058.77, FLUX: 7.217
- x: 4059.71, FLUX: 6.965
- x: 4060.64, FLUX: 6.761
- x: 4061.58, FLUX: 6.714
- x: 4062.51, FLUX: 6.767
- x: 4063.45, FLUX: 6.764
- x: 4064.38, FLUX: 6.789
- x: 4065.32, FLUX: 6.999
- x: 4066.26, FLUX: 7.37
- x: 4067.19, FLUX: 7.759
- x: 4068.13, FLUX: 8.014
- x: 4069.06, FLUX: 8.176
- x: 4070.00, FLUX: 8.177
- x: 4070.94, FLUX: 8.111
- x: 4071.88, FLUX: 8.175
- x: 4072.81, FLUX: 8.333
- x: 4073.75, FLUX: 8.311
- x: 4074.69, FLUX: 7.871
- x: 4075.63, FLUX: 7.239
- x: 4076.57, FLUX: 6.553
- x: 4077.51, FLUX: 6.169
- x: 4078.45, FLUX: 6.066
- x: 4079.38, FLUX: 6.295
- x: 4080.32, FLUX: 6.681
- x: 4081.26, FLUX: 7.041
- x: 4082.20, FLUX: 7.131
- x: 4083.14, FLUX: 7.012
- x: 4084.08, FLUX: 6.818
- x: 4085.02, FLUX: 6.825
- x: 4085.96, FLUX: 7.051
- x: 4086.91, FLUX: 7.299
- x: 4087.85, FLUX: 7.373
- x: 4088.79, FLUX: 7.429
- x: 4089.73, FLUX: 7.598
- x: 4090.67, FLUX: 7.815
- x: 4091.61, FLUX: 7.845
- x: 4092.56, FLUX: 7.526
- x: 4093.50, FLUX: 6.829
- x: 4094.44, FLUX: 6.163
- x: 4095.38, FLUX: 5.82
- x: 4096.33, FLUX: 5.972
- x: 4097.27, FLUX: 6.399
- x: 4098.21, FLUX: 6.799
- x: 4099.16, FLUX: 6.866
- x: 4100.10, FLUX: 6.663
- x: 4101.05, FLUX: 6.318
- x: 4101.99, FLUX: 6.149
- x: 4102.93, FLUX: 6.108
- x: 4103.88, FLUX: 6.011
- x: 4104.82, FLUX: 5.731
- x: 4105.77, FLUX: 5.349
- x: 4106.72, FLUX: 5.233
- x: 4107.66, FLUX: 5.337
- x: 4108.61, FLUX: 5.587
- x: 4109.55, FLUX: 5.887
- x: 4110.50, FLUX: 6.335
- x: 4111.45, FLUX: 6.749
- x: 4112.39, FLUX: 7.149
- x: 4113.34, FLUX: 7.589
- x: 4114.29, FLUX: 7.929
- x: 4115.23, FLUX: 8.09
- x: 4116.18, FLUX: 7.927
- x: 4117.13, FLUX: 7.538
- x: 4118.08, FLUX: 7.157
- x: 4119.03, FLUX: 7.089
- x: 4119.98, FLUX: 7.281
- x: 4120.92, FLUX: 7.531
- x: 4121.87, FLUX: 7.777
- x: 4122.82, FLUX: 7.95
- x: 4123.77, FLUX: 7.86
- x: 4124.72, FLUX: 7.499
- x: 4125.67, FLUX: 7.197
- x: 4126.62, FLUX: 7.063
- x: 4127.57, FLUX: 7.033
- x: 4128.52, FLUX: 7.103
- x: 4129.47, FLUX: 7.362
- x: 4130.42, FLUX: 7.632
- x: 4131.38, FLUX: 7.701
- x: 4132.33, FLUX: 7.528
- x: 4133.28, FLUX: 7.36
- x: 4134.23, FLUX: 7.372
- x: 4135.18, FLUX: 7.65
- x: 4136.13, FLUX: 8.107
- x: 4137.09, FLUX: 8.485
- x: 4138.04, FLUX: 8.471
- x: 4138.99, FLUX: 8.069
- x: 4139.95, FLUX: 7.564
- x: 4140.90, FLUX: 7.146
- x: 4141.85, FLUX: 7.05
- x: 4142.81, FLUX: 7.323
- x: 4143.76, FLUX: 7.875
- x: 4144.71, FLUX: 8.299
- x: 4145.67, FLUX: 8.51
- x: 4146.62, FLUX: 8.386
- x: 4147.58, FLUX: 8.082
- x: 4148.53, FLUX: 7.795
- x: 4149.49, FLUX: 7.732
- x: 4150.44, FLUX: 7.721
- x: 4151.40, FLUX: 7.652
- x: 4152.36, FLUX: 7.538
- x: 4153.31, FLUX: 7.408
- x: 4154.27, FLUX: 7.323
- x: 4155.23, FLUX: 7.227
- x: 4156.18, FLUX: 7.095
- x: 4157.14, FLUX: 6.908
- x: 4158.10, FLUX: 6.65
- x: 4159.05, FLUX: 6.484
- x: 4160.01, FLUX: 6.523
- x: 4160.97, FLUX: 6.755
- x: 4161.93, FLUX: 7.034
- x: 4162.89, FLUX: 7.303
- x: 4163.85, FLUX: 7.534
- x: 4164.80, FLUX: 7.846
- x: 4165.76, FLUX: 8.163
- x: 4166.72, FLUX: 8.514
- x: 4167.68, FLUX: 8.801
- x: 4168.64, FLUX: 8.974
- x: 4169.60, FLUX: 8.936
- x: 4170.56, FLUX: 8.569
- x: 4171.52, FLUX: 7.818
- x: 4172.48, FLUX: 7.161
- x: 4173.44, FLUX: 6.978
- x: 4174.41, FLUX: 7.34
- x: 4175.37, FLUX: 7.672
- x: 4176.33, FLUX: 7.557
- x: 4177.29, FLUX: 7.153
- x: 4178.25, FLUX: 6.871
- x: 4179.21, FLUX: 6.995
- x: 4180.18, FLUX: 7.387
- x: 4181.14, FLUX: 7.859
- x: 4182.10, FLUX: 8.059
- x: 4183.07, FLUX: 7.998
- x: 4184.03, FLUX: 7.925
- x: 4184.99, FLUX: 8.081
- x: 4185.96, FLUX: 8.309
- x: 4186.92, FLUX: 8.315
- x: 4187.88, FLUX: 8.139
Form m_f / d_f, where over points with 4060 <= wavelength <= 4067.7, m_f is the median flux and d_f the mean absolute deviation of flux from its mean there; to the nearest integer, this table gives 23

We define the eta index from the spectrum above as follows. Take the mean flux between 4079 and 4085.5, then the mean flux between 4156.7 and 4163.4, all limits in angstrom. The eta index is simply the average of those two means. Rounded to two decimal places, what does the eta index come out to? 6.82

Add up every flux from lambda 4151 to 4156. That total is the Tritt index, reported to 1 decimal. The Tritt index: 37.1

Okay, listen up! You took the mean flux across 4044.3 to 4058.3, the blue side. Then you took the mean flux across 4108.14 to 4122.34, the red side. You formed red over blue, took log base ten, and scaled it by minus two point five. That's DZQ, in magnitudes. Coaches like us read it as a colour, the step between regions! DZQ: 0.070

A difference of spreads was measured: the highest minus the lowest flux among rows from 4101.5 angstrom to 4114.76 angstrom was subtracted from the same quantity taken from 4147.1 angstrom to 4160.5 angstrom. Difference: -1.1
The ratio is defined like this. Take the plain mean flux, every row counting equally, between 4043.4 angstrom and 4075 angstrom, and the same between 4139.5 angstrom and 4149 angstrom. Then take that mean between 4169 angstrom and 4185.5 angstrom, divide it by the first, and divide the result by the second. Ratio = 0.13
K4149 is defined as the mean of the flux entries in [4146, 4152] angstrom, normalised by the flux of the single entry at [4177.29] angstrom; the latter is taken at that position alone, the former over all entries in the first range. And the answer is 1.10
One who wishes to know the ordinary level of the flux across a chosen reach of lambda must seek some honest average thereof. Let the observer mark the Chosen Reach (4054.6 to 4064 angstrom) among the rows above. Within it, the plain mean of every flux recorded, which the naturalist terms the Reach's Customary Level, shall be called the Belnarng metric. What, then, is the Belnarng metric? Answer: 7.1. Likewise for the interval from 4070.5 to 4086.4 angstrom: 7.2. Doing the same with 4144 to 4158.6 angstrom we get 7.6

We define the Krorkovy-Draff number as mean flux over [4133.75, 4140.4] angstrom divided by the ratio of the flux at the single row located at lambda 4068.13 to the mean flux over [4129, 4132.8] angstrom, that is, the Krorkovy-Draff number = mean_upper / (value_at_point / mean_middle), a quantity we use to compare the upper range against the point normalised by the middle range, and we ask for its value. 7.5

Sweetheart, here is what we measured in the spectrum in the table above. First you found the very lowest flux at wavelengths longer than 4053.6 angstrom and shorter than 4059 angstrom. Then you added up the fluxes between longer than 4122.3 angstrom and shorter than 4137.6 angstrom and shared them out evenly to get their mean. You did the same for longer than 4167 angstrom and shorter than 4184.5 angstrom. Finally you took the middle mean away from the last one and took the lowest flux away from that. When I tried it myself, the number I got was -7.0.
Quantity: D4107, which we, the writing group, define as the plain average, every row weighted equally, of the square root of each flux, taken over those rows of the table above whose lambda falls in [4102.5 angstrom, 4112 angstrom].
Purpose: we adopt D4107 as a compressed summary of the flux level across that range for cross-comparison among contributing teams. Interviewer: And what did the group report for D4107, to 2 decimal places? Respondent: 2.41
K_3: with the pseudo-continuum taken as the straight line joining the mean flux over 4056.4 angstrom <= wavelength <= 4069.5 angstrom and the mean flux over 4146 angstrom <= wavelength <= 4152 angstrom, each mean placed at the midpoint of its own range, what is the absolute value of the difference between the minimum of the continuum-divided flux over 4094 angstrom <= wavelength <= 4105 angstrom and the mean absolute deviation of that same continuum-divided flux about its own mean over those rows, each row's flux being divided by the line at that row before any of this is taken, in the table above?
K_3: 0.72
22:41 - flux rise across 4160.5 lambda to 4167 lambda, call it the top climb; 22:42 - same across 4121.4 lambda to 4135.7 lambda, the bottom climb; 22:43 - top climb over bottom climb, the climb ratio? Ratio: -14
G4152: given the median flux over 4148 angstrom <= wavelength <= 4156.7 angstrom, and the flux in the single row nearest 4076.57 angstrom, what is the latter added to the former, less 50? -35.9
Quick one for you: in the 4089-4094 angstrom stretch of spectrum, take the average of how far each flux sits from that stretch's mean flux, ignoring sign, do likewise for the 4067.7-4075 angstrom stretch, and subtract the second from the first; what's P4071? 0.17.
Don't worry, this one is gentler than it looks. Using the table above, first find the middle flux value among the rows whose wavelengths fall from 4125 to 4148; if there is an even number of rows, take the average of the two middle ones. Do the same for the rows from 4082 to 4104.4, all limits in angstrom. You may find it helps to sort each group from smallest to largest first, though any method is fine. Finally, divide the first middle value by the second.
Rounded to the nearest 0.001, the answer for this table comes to 1.113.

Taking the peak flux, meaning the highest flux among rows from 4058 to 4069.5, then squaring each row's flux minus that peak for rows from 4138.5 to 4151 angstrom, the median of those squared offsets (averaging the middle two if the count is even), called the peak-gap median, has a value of 0.15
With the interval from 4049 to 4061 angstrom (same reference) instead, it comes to 0.41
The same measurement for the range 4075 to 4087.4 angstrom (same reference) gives 1.83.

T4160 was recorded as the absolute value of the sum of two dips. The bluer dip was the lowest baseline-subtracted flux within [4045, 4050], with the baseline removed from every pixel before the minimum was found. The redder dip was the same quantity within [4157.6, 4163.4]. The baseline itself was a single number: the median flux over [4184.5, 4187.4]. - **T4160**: 2.6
